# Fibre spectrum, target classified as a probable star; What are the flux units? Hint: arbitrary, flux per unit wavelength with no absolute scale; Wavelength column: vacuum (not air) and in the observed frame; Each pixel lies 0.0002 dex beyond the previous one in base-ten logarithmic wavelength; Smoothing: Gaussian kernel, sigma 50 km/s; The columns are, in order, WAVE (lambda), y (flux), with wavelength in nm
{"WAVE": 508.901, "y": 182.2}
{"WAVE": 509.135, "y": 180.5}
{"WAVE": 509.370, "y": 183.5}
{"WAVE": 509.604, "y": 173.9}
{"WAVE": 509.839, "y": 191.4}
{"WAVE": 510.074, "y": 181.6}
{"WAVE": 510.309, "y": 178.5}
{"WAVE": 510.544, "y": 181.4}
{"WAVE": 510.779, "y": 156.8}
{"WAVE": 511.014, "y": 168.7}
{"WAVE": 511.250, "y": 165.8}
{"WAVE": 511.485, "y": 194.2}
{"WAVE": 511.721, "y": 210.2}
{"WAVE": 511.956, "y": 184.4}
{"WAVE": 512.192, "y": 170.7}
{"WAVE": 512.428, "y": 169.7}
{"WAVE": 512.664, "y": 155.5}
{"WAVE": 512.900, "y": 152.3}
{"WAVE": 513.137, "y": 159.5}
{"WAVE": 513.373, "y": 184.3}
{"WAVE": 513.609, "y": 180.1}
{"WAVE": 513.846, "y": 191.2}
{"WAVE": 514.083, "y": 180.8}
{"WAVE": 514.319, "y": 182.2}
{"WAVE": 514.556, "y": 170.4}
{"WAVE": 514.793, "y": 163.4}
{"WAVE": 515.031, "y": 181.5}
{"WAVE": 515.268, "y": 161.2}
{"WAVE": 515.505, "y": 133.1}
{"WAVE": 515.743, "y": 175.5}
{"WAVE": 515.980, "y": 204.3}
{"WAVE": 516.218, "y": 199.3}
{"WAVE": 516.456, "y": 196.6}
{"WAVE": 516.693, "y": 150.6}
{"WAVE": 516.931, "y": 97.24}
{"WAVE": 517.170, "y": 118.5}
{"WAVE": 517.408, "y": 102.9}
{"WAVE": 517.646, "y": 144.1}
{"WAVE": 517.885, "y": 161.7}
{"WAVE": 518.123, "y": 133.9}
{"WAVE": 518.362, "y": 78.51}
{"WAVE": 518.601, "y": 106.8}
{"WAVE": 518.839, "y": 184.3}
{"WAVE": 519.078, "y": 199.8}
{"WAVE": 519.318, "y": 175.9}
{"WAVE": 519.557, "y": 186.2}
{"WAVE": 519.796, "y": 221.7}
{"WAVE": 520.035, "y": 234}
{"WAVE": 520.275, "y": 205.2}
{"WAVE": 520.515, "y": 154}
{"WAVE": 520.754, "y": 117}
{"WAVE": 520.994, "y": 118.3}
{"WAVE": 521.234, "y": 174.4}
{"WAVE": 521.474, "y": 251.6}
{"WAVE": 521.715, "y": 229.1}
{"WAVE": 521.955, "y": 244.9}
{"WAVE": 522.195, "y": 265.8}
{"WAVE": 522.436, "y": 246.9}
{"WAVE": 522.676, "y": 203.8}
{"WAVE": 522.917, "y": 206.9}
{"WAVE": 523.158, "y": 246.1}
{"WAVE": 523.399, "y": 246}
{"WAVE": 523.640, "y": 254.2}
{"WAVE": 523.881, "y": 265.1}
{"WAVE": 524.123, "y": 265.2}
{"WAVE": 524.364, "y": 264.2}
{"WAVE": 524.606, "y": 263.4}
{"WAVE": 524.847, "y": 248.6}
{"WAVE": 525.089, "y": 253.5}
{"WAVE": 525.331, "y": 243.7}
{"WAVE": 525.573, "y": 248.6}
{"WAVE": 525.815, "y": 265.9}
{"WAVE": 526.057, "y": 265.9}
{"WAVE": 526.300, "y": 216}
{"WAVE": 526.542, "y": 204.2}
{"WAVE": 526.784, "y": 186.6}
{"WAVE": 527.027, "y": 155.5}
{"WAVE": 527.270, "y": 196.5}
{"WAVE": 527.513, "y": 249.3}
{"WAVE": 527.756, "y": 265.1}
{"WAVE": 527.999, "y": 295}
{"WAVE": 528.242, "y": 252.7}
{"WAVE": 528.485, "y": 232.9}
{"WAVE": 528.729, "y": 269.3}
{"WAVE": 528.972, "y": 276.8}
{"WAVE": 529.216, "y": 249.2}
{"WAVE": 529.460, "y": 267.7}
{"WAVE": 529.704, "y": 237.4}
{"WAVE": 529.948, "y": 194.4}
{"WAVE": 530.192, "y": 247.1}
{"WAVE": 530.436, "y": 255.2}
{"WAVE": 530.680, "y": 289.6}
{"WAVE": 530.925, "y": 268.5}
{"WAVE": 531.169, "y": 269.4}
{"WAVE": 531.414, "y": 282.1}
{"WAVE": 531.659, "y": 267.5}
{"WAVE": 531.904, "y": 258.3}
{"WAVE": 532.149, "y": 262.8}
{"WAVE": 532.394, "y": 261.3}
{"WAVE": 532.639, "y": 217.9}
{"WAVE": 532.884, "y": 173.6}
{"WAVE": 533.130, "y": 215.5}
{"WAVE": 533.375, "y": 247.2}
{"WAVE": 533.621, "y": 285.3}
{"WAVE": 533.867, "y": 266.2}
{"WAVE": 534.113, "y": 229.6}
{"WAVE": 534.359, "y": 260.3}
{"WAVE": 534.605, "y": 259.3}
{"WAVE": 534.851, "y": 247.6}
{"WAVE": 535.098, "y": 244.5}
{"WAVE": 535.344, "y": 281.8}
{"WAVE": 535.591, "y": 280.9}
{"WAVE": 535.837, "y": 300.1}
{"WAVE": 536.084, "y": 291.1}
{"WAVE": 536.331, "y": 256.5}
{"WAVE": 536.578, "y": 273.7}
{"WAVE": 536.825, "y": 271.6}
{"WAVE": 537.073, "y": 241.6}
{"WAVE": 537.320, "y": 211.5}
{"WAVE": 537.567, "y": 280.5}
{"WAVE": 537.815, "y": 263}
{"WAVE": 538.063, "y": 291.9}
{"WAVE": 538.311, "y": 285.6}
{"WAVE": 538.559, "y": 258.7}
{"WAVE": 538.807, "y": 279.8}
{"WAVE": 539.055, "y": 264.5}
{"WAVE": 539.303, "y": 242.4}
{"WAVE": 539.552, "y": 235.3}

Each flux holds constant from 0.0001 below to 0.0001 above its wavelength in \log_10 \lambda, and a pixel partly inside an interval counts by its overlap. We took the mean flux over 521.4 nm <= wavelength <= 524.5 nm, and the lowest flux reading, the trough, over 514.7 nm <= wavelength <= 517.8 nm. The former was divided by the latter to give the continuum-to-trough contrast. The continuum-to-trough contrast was 2.5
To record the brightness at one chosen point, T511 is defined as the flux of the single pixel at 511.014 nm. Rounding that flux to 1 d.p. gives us 168.7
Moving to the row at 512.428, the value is 169.7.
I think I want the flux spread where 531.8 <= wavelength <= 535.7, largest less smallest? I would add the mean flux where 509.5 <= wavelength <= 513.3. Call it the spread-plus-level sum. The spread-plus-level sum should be 286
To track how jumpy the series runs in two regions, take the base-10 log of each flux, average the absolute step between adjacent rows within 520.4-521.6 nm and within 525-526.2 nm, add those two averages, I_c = 0.13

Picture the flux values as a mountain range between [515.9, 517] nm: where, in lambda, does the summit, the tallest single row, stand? 515.980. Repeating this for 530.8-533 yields 531.414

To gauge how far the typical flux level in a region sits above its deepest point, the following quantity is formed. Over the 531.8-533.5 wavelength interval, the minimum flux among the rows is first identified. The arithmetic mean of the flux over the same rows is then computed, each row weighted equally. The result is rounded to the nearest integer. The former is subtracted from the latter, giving 60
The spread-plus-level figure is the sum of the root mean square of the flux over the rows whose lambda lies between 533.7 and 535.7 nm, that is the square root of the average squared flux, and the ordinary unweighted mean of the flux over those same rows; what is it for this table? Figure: 518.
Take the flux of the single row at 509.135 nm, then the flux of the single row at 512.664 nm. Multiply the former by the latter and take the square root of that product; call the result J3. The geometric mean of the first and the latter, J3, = 168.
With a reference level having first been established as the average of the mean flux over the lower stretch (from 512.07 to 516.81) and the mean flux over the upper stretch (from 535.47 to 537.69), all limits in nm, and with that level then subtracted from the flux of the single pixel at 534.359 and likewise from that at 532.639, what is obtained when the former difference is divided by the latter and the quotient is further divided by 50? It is -0.33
